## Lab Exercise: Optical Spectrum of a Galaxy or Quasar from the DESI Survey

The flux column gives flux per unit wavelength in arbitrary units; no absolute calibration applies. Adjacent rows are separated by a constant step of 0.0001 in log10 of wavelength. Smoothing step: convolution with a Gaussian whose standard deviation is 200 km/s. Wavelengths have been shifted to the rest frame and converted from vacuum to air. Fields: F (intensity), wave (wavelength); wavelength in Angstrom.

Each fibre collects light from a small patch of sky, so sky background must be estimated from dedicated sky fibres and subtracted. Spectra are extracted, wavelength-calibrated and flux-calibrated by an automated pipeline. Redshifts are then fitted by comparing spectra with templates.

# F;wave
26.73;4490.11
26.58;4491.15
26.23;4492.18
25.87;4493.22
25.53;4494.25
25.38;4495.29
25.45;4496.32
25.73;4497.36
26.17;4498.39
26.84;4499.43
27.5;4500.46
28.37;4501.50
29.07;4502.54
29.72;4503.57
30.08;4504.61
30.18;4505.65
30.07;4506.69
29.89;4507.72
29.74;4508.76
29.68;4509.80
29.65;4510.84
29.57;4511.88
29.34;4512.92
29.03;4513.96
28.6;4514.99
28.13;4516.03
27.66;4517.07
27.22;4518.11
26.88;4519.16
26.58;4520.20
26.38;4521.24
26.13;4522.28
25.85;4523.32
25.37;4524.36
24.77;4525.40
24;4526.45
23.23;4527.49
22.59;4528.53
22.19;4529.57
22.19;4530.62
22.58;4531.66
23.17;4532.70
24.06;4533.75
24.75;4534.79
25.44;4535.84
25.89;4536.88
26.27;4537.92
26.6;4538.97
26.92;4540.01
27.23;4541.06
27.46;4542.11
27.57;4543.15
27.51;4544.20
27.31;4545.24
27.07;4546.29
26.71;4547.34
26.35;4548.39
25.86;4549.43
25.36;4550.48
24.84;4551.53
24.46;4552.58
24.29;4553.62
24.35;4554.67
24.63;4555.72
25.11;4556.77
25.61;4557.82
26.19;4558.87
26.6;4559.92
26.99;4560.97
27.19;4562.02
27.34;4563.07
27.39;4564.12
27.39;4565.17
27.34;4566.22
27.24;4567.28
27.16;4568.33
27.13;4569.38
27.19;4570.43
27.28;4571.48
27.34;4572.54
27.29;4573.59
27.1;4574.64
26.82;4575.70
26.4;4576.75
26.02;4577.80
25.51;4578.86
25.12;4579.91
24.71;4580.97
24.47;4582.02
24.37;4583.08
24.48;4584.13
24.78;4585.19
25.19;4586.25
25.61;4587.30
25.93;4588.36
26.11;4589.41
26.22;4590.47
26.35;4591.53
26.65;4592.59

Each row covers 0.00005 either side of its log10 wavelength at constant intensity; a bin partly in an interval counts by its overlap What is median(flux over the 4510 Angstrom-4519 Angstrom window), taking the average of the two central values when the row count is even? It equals 28.8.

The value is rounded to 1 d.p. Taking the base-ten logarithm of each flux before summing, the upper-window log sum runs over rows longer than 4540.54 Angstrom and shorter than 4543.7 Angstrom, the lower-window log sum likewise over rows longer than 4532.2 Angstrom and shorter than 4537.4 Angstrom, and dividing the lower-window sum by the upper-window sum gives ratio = 1.6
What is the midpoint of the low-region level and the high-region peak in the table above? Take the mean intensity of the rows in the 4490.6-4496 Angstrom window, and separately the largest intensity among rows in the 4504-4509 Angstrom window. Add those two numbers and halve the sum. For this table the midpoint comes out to 28.0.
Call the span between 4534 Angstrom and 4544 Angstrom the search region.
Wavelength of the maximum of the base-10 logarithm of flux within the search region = 4543.15 Angstrom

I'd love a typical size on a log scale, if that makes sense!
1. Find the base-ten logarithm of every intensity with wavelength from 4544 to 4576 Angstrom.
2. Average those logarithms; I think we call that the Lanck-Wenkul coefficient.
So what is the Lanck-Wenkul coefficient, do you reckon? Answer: 1.422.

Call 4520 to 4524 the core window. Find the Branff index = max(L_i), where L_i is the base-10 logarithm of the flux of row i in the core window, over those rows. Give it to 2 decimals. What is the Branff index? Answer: 1.42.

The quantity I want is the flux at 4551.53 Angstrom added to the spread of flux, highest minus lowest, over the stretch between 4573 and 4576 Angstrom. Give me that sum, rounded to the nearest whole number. 25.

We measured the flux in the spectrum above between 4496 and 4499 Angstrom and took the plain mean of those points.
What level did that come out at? 25.8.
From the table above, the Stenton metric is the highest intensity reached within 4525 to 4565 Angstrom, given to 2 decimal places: 27.57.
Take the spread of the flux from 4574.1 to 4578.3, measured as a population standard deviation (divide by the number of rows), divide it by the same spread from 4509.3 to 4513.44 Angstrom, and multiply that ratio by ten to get 31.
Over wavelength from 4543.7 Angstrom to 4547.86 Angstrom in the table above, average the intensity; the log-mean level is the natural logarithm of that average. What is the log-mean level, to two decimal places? 3.30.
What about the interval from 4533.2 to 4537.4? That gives 3.22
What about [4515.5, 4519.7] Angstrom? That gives 3.31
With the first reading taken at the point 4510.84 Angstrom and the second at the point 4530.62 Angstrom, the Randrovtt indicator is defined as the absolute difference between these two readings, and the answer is 7.5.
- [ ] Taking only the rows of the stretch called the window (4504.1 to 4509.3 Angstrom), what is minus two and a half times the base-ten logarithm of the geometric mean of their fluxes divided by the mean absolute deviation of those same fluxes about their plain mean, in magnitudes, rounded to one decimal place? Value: -5.8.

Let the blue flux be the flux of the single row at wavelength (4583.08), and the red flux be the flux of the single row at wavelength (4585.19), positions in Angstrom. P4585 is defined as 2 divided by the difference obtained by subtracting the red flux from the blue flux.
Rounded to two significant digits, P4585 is -4.9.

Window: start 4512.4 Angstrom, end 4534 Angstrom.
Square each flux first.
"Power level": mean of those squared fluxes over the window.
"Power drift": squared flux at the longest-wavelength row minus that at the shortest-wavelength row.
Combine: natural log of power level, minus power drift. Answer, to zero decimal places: 288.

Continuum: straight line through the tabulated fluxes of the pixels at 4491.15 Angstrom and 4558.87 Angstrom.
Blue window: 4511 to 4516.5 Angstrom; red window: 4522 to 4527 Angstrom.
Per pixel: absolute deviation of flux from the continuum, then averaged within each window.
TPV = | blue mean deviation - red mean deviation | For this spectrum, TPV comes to 1.32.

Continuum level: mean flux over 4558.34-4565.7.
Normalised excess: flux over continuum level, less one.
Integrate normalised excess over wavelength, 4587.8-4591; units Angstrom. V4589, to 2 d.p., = -0.11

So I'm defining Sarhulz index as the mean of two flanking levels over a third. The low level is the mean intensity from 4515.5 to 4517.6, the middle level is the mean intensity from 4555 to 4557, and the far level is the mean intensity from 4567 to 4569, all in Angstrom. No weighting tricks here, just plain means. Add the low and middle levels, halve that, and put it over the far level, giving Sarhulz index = 0.97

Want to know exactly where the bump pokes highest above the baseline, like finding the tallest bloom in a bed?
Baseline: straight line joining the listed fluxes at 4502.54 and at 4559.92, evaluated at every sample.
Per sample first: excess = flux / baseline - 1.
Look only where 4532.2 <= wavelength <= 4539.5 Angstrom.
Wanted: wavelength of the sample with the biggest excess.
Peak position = 4538.97 Angstrom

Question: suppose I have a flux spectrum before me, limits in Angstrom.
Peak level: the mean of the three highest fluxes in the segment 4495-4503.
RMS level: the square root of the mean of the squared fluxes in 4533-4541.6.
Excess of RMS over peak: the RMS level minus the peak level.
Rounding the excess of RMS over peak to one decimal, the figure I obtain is -2.4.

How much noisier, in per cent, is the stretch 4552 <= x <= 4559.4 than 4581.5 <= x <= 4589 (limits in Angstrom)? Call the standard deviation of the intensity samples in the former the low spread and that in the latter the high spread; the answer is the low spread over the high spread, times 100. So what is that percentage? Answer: 118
